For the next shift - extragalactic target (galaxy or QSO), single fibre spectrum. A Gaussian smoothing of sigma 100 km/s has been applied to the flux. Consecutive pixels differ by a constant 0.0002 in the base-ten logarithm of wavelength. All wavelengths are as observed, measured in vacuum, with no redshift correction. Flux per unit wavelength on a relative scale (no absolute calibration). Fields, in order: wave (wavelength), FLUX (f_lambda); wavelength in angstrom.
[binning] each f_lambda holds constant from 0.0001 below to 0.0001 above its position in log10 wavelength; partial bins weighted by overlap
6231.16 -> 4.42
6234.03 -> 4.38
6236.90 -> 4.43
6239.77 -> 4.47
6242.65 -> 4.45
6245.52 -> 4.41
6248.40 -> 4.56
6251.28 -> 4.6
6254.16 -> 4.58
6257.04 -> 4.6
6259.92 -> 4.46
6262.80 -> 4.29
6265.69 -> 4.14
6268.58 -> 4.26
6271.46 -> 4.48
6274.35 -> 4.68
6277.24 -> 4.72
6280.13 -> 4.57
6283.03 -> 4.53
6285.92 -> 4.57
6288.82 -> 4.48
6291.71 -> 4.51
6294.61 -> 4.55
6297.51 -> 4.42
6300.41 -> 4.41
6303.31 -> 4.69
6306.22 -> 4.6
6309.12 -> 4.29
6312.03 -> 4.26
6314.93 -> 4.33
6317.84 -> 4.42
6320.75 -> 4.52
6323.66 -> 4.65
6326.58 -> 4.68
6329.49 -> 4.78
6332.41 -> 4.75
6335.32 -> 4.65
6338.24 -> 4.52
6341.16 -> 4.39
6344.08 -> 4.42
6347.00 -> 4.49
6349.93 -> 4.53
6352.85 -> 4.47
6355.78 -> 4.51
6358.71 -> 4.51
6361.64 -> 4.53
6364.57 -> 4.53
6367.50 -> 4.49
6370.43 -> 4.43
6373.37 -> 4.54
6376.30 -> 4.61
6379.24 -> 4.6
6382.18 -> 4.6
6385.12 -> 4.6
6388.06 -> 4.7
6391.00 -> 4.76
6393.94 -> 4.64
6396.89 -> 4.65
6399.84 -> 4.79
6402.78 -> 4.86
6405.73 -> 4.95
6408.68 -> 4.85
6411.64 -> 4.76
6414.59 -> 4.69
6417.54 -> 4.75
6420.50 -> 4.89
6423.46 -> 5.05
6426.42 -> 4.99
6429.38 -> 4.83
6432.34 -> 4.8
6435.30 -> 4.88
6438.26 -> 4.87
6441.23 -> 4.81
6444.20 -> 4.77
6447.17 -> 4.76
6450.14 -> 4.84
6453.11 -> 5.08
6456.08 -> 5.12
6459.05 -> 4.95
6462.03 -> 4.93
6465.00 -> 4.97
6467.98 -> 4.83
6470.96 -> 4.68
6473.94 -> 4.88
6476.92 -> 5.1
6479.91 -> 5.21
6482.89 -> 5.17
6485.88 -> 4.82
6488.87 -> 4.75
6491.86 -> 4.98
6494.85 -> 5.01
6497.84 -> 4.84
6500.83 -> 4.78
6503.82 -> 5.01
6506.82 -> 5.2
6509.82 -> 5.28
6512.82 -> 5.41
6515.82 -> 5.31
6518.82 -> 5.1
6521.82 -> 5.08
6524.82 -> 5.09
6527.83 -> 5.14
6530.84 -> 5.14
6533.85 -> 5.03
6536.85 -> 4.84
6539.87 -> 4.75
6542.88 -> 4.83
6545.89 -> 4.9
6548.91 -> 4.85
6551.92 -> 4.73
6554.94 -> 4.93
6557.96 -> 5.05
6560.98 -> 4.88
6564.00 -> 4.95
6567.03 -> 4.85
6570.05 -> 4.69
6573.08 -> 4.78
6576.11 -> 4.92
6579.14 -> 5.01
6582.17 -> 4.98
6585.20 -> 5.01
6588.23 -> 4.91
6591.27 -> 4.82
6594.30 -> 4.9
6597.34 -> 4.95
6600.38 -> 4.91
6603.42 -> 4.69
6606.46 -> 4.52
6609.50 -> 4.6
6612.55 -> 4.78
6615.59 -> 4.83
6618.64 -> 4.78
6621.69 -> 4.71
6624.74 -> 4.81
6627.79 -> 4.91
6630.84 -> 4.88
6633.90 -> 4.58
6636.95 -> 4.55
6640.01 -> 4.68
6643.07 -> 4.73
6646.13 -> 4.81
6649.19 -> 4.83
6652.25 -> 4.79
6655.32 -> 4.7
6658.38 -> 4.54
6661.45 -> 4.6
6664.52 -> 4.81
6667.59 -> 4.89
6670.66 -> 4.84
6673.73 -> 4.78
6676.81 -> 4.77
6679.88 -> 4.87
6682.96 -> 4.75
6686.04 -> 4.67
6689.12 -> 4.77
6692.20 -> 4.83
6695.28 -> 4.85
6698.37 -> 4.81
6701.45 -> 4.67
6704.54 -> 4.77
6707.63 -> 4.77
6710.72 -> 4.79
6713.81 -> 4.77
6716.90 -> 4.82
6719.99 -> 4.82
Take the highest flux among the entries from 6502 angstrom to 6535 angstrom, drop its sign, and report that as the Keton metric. 5.4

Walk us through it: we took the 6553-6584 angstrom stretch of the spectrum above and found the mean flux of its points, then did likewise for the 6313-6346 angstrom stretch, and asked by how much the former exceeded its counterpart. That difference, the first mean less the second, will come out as 0.35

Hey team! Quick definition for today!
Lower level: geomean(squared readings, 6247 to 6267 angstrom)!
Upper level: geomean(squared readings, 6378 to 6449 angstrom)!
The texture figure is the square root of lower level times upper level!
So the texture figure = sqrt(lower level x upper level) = 21.3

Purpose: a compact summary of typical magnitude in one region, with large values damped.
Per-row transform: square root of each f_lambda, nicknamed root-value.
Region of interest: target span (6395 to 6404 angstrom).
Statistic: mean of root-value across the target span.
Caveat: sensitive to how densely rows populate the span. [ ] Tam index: 2.18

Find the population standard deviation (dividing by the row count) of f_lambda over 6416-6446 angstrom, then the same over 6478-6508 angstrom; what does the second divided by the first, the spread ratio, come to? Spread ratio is 1.8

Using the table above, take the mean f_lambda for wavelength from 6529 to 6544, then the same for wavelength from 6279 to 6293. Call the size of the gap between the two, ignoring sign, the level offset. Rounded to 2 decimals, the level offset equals 0.39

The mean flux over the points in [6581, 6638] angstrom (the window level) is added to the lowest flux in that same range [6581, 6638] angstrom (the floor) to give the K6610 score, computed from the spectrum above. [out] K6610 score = 9.3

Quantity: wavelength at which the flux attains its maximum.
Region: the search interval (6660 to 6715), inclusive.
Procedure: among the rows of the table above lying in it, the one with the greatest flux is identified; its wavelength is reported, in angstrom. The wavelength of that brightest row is 6667.59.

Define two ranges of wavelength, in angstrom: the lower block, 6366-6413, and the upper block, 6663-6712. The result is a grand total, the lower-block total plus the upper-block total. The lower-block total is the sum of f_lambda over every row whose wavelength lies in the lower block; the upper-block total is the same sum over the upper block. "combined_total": 151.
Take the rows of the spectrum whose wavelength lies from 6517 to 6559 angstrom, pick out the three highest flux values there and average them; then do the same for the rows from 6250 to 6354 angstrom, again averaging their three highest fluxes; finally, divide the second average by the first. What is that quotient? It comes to 0.93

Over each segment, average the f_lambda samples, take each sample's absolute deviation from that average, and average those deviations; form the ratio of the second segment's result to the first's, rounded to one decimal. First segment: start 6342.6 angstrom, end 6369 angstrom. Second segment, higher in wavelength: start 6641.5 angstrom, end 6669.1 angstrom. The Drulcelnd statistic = 3.4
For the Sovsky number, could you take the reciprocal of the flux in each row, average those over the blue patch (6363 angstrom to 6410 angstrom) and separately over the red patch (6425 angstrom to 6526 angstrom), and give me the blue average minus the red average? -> 0.013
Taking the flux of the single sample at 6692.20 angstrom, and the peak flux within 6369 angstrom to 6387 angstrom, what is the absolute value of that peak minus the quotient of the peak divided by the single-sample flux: 3.66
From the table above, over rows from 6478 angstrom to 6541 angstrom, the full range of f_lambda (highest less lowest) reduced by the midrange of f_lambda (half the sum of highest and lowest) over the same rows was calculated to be -4.42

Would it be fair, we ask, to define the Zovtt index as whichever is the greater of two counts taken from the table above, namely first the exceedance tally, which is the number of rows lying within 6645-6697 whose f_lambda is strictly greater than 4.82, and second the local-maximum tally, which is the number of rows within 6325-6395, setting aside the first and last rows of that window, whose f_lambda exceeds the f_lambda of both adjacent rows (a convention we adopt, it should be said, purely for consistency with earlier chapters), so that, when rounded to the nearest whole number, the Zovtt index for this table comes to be 6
